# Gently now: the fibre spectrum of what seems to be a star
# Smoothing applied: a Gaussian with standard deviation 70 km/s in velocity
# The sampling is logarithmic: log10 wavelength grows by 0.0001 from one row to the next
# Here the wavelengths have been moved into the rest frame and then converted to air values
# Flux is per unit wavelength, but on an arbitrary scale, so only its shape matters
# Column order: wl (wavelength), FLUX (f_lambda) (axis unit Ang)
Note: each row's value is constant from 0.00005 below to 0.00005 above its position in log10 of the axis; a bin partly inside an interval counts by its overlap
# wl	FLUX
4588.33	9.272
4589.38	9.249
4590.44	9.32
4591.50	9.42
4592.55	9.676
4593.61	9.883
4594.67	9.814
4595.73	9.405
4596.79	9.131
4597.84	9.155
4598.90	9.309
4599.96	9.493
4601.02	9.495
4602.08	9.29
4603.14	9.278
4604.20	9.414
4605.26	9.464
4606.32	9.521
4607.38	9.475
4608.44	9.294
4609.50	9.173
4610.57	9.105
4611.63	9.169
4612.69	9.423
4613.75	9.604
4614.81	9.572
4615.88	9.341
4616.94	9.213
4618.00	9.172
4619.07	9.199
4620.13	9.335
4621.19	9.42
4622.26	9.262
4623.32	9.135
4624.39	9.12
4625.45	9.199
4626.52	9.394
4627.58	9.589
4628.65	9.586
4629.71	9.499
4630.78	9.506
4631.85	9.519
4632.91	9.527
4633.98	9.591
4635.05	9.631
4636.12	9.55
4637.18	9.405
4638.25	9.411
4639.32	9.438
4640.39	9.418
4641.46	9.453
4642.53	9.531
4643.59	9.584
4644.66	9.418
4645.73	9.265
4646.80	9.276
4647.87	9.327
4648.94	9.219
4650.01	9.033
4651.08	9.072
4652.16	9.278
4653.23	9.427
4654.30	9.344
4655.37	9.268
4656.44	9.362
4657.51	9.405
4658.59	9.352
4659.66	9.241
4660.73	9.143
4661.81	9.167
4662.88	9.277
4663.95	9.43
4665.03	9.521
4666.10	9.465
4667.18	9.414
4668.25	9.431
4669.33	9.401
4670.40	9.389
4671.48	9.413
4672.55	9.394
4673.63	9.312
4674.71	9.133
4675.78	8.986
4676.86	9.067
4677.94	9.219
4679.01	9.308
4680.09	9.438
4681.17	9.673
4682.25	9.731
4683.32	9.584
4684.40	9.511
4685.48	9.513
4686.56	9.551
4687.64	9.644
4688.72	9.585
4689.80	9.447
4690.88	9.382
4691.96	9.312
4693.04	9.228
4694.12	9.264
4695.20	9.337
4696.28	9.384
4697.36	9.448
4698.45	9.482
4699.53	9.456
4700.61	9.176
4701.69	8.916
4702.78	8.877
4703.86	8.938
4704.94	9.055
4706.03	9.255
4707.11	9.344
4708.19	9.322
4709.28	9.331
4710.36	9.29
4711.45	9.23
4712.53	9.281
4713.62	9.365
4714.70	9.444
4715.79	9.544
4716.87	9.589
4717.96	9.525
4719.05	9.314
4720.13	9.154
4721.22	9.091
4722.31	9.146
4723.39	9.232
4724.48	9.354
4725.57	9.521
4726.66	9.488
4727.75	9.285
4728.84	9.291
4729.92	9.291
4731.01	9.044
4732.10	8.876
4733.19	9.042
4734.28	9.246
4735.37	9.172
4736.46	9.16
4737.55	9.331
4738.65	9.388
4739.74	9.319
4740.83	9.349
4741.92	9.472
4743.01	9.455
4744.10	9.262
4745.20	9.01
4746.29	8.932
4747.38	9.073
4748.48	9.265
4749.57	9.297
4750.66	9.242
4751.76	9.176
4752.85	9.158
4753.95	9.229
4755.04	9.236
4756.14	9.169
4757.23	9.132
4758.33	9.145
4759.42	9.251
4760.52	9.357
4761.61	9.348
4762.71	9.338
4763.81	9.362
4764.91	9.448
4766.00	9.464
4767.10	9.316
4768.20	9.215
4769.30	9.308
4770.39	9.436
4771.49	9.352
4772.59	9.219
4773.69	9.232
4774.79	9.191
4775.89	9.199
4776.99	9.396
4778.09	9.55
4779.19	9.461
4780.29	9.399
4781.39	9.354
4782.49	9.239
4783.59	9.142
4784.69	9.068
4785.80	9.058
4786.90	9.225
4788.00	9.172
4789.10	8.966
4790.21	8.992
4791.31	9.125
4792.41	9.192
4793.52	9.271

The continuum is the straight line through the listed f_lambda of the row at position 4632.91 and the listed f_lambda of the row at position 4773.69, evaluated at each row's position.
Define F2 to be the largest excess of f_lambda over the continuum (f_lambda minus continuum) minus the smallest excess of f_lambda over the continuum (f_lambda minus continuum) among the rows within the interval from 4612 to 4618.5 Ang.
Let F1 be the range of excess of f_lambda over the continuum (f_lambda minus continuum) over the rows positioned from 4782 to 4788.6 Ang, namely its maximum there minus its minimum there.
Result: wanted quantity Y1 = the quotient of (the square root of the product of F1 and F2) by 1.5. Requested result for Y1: 0.18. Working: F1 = 0.17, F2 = 0.42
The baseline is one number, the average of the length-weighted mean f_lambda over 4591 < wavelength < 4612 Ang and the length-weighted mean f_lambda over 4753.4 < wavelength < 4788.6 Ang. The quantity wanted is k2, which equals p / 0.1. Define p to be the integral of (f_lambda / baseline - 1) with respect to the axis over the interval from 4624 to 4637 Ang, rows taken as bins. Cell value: 1.9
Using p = 0.19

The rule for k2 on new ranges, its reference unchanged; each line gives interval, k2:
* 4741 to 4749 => -1.1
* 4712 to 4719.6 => 0.8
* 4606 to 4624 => -0.5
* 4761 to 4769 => 0.1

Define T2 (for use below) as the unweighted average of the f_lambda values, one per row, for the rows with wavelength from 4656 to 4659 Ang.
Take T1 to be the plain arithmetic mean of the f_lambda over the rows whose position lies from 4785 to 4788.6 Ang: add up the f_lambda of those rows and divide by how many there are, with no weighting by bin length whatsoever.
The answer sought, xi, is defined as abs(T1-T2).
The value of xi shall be 0.22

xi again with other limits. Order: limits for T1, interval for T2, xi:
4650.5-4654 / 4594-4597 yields 0.19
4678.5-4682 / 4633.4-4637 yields 0.12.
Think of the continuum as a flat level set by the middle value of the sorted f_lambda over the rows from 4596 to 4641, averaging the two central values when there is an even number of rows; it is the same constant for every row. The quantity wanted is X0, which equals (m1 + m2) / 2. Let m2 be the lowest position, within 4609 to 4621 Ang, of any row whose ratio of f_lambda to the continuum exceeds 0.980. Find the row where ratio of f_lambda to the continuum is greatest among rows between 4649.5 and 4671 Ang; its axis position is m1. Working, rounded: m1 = 4665.03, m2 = 4612.69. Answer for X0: 4638.9 Ang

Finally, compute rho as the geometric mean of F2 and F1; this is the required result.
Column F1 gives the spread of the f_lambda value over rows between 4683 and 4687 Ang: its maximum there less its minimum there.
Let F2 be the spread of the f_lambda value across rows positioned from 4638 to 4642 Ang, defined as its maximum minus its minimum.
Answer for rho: 0.06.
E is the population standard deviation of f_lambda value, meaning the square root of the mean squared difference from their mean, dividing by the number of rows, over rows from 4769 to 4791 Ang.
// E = 0.155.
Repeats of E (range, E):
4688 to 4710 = 0.191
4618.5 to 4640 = 0.156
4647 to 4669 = 0.130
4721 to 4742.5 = 0.160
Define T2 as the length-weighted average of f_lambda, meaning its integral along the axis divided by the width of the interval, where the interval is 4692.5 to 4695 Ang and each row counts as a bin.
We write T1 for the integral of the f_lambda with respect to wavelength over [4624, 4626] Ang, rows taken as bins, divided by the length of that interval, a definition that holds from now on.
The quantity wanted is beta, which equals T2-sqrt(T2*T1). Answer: 0.05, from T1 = 9.16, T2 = 9.3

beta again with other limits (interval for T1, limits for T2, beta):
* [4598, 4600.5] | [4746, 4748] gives -0.17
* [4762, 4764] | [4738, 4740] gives 0.00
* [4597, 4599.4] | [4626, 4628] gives 0.13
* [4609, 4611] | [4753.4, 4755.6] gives 0.06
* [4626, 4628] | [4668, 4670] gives -0.05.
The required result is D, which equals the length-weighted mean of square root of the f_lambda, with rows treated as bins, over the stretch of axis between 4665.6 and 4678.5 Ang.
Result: 3.050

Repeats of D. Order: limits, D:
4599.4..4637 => 3.064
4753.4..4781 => 3.051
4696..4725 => 3.046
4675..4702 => 3.065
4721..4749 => 3.039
